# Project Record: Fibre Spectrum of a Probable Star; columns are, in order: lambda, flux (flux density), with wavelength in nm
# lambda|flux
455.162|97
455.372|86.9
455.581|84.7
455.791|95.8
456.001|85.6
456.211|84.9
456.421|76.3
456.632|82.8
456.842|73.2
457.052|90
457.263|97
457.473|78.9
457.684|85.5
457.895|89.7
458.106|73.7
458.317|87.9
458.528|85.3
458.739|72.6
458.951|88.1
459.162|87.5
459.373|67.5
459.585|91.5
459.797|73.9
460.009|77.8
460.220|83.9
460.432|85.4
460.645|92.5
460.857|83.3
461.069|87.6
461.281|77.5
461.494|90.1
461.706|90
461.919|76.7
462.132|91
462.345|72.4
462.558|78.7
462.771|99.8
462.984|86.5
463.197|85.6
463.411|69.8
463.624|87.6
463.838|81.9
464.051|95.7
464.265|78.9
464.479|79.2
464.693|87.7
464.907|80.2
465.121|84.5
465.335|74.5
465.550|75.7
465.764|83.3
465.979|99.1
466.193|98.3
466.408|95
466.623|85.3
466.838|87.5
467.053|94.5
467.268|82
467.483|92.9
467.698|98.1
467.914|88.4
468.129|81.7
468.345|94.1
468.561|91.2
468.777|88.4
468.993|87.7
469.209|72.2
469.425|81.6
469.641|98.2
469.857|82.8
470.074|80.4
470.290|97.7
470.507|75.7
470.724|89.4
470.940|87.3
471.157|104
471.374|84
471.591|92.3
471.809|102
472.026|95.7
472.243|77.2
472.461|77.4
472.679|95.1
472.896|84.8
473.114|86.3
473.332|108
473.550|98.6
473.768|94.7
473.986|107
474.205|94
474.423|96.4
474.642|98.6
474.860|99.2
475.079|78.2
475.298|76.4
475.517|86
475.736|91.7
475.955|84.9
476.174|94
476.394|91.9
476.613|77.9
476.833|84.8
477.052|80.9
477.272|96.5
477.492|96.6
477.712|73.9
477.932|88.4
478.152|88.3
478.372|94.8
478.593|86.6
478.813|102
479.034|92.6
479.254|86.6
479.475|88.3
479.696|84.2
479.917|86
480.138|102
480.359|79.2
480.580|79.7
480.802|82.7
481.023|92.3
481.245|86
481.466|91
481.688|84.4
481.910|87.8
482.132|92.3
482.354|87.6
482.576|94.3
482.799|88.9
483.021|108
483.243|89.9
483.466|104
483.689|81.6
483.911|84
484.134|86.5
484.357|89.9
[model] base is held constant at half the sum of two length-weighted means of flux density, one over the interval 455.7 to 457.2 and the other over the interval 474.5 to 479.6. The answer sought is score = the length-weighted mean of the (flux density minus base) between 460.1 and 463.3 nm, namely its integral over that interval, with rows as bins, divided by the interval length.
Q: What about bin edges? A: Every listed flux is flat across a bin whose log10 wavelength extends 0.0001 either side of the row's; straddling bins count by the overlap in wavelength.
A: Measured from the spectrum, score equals -1.1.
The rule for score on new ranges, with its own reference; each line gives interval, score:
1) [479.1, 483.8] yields 2.9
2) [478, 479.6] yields 4.7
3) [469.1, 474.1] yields 3.6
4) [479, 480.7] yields 0.6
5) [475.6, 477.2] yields 0.3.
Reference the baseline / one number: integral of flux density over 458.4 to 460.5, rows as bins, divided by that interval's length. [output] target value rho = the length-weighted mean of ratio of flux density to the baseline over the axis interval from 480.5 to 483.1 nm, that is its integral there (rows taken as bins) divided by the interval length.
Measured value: 1.10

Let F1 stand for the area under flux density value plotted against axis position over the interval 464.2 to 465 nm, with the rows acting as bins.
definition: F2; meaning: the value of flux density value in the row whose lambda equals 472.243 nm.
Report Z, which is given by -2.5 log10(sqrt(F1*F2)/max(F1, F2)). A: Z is 0.09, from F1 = 65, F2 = 77.2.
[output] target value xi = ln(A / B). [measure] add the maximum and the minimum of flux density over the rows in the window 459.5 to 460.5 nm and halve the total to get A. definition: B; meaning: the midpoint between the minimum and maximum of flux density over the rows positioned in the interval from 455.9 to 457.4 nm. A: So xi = -0.03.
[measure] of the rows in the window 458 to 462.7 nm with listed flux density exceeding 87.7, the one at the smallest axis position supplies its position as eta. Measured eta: 458.317 nm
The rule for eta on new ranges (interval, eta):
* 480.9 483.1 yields 481.023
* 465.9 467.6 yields 465.979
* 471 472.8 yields 471.157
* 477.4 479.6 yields 477.492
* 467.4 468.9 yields 467.483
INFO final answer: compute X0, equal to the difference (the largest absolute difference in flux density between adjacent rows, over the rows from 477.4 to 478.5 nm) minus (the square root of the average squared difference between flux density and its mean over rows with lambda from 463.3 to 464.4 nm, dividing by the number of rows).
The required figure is 14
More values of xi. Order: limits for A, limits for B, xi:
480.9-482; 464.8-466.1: 0.02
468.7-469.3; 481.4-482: -0.09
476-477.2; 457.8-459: 0.06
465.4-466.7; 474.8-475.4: 0.00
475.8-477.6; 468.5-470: 0.02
